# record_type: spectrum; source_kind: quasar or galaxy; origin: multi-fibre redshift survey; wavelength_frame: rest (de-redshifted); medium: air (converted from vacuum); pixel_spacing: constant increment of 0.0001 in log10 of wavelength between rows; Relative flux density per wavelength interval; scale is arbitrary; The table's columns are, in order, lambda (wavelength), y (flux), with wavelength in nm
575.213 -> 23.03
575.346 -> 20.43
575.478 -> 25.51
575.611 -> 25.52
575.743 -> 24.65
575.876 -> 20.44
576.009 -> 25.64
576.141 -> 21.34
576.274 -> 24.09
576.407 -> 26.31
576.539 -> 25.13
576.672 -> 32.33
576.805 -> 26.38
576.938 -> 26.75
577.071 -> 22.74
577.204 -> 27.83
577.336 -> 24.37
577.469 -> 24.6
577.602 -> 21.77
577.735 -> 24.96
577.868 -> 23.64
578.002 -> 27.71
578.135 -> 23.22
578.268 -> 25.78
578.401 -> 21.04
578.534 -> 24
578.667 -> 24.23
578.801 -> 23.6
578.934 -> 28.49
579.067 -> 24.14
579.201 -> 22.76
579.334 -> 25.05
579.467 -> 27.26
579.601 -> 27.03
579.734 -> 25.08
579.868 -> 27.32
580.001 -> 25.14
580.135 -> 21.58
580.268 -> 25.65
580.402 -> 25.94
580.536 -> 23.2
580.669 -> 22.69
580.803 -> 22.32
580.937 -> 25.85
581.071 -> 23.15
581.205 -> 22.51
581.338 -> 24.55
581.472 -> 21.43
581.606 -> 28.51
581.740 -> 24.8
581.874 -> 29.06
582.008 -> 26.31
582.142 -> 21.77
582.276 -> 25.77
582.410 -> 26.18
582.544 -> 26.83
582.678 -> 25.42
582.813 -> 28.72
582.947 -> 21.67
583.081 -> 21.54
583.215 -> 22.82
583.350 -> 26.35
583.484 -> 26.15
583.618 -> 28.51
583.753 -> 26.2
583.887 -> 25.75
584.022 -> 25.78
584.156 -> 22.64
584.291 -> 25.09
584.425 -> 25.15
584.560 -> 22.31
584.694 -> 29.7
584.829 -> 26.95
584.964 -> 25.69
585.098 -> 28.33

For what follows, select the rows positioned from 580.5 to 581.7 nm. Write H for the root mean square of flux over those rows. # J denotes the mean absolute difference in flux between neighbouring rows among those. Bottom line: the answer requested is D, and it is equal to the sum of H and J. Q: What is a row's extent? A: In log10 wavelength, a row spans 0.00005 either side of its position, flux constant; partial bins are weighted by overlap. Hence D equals 26.4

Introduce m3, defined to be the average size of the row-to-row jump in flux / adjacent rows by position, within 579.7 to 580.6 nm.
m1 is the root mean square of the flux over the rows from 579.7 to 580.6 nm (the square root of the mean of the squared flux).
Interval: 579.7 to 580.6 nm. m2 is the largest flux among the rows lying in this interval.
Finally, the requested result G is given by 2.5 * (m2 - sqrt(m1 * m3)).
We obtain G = 48.5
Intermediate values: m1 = 24.9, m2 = 27.32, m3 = 2.5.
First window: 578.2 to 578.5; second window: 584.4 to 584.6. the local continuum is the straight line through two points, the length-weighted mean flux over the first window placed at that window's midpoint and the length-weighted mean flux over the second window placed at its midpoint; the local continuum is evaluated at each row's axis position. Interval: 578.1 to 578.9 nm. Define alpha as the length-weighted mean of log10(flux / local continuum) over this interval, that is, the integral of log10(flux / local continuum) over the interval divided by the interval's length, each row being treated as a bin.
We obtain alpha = 0.0052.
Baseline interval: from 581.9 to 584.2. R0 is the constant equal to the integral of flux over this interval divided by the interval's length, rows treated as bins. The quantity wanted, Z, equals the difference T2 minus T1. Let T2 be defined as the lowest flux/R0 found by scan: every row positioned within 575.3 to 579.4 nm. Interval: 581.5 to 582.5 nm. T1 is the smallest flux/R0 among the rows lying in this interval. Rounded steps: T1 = 0.861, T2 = 0.81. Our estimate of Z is -0.05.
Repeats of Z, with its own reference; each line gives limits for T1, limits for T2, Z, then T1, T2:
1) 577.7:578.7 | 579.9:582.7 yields 0.02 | 0.832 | 0.85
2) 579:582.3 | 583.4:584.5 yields 0.05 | 0.847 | 0.89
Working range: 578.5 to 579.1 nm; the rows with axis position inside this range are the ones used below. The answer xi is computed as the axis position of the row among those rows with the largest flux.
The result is 578.934 nm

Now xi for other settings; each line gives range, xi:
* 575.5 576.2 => 576.009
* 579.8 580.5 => 579.868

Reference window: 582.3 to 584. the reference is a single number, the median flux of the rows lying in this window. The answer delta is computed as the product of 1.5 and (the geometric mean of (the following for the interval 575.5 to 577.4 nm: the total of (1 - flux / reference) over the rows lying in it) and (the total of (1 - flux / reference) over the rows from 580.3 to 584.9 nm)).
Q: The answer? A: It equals 1.3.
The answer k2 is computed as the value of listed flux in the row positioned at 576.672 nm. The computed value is 32.33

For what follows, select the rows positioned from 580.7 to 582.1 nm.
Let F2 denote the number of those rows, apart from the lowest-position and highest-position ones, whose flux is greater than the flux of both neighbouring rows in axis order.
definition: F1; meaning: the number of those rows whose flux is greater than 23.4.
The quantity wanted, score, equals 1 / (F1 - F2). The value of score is 0.50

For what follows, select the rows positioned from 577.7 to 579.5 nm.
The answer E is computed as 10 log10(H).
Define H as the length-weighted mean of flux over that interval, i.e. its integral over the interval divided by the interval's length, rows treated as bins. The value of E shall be 13.9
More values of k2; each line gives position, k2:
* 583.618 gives 28.51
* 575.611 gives 25.52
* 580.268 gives 25.65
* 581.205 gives 22.51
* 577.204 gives 27.83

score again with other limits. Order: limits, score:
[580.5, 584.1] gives 0.11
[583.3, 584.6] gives 0.20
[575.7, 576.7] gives 0.25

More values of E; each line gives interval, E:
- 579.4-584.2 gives 14.0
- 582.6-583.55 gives 13.9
